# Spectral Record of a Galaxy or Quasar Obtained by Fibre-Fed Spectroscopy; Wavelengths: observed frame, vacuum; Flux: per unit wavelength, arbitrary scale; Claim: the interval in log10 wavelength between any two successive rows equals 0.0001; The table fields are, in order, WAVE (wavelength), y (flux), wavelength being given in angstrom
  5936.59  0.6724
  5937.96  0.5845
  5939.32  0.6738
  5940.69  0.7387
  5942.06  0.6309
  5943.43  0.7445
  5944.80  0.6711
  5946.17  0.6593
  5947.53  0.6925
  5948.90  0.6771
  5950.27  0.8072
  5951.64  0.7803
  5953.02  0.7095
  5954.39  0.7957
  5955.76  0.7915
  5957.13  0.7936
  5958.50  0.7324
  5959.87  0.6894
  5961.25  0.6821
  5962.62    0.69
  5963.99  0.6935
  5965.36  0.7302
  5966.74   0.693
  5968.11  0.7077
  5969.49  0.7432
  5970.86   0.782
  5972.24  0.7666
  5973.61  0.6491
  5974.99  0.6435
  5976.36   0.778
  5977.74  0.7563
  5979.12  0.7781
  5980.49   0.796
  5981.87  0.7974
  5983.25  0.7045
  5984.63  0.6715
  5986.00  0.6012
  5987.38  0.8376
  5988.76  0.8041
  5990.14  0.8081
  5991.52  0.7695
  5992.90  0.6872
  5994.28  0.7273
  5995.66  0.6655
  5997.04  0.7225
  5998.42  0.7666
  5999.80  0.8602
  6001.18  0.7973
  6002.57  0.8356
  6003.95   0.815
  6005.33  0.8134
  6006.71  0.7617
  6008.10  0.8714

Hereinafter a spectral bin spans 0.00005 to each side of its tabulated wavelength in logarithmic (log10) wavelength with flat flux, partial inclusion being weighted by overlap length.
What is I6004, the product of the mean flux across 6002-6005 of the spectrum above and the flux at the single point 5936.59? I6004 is 0.555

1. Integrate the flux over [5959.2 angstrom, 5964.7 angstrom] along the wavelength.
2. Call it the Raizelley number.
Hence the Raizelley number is 4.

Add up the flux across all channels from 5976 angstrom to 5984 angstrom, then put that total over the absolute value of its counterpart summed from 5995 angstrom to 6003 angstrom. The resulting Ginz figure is 0.992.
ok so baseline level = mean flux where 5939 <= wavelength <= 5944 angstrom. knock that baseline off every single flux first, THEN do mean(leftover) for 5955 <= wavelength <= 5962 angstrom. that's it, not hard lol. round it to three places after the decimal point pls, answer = 0.041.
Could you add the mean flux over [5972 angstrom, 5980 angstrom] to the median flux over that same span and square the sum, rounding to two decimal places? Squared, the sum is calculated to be 2.22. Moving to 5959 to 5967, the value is 1.93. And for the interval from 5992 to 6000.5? 2.14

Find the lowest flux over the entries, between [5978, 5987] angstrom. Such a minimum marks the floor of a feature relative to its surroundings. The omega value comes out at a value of 0.6012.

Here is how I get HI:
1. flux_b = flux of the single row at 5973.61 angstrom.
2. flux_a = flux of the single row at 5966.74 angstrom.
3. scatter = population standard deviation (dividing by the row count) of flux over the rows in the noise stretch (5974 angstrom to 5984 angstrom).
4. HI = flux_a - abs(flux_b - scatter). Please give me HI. 0.10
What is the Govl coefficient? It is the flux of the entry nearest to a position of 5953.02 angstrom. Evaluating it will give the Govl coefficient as 0.7095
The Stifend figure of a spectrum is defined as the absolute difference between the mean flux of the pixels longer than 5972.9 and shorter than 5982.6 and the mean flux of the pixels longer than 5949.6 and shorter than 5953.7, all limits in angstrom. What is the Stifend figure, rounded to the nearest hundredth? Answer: 0.02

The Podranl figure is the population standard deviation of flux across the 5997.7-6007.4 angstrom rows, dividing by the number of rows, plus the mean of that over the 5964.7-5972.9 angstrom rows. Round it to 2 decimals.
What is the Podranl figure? 0.77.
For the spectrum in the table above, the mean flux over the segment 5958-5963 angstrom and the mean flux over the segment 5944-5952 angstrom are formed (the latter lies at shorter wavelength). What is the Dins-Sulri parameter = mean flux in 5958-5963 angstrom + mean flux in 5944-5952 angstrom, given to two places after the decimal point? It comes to 1.41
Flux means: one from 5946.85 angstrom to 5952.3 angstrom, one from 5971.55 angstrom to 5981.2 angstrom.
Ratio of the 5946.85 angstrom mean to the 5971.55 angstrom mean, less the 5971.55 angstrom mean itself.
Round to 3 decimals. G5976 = 0.263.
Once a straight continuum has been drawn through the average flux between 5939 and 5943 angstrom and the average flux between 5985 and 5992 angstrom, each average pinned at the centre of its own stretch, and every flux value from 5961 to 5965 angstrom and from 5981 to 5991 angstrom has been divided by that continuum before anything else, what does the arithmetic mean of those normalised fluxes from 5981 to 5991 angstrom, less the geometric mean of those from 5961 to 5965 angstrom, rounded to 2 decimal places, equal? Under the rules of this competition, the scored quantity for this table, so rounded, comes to 0.03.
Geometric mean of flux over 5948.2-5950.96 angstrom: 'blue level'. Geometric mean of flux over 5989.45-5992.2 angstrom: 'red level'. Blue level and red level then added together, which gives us 1.53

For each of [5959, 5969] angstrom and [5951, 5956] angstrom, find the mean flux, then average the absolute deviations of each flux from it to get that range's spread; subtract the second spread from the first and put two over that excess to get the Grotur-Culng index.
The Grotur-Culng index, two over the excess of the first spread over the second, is -112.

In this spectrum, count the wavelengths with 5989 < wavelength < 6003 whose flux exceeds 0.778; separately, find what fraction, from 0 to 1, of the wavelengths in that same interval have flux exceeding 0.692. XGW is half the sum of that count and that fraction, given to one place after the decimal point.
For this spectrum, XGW 2.4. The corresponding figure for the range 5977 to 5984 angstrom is 2.0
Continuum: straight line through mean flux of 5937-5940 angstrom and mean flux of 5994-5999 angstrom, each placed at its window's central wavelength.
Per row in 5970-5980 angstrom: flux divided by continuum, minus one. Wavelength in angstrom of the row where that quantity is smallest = 5974.99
